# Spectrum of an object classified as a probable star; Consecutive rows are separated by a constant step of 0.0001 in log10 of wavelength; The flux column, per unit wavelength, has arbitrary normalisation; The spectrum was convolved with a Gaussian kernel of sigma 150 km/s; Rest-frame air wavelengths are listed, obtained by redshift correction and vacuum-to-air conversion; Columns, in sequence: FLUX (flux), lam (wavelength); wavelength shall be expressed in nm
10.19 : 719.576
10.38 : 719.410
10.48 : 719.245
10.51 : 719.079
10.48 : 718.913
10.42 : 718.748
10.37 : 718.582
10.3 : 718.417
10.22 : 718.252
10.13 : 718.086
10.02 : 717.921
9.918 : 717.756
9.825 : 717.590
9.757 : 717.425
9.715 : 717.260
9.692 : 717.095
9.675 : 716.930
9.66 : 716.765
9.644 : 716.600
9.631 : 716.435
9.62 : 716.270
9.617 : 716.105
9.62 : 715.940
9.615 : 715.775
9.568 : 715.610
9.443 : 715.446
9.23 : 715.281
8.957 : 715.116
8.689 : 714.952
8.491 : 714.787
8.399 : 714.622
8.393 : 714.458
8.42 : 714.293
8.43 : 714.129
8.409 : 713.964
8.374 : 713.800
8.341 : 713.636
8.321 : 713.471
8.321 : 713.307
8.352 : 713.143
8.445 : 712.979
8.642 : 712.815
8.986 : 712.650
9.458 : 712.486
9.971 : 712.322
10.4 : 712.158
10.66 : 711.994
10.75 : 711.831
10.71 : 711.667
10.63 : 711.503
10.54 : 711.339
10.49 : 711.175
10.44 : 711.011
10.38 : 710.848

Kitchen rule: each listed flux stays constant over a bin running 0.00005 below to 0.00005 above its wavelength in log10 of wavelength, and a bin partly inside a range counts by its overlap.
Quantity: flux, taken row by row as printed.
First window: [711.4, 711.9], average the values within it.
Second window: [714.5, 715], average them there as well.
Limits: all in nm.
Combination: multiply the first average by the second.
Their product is 91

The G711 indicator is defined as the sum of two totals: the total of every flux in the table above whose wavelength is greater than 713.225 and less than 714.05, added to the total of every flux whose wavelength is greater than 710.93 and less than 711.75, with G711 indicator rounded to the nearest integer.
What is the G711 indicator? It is 95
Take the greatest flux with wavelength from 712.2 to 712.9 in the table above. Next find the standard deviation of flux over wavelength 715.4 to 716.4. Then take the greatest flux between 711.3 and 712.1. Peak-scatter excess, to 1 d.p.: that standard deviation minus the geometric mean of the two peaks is -10.3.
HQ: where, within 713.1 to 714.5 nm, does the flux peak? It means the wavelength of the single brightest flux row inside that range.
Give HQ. 714.129 nm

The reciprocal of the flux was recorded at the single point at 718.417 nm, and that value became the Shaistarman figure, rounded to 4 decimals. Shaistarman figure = 0.0971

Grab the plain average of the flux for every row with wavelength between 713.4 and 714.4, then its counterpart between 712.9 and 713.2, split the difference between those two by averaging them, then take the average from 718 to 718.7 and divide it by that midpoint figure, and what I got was 1.22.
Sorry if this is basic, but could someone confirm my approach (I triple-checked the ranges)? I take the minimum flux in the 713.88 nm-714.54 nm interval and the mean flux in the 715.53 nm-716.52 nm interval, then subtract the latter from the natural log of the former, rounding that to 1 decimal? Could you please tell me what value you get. -7.5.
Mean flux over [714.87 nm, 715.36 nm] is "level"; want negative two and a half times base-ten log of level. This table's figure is -2.381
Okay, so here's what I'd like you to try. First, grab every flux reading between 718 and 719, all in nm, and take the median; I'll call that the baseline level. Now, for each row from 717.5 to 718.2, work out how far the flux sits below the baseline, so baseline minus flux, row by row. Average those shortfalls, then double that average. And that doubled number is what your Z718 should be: 0.7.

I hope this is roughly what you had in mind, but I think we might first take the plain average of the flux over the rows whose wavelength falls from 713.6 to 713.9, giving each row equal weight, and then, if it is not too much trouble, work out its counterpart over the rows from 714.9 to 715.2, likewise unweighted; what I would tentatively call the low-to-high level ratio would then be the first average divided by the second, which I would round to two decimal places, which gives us 0.95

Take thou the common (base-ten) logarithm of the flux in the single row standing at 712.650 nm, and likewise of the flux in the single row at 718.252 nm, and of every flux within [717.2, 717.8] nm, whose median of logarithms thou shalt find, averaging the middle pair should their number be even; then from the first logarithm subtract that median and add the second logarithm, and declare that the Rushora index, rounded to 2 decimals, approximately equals 0.97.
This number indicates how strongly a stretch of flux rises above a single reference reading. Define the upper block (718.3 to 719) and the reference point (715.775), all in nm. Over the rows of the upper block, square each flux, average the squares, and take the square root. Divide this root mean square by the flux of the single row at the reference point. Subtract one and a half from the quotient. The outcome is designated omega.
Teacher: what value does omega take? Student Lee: -0.42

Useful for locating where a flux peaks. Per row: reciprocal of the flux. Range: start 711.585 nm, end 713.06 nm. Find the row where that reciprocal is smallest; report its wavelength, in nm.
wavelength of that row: 711.831 nm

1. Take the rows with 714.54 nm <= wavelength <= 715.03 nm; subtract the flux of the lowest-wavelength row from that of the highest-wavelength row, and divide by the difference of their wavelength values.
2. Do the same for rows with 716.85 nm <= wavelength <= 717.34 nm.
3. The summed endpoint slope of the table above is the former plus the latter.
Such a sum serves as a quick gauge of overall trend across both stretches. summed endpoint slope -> 1.0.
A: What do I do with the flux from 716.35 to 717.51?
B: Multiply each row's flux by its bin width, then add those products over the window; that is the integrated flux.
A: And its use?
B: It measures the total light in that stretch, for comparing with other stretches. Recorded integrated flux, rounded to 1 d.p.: 11.2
